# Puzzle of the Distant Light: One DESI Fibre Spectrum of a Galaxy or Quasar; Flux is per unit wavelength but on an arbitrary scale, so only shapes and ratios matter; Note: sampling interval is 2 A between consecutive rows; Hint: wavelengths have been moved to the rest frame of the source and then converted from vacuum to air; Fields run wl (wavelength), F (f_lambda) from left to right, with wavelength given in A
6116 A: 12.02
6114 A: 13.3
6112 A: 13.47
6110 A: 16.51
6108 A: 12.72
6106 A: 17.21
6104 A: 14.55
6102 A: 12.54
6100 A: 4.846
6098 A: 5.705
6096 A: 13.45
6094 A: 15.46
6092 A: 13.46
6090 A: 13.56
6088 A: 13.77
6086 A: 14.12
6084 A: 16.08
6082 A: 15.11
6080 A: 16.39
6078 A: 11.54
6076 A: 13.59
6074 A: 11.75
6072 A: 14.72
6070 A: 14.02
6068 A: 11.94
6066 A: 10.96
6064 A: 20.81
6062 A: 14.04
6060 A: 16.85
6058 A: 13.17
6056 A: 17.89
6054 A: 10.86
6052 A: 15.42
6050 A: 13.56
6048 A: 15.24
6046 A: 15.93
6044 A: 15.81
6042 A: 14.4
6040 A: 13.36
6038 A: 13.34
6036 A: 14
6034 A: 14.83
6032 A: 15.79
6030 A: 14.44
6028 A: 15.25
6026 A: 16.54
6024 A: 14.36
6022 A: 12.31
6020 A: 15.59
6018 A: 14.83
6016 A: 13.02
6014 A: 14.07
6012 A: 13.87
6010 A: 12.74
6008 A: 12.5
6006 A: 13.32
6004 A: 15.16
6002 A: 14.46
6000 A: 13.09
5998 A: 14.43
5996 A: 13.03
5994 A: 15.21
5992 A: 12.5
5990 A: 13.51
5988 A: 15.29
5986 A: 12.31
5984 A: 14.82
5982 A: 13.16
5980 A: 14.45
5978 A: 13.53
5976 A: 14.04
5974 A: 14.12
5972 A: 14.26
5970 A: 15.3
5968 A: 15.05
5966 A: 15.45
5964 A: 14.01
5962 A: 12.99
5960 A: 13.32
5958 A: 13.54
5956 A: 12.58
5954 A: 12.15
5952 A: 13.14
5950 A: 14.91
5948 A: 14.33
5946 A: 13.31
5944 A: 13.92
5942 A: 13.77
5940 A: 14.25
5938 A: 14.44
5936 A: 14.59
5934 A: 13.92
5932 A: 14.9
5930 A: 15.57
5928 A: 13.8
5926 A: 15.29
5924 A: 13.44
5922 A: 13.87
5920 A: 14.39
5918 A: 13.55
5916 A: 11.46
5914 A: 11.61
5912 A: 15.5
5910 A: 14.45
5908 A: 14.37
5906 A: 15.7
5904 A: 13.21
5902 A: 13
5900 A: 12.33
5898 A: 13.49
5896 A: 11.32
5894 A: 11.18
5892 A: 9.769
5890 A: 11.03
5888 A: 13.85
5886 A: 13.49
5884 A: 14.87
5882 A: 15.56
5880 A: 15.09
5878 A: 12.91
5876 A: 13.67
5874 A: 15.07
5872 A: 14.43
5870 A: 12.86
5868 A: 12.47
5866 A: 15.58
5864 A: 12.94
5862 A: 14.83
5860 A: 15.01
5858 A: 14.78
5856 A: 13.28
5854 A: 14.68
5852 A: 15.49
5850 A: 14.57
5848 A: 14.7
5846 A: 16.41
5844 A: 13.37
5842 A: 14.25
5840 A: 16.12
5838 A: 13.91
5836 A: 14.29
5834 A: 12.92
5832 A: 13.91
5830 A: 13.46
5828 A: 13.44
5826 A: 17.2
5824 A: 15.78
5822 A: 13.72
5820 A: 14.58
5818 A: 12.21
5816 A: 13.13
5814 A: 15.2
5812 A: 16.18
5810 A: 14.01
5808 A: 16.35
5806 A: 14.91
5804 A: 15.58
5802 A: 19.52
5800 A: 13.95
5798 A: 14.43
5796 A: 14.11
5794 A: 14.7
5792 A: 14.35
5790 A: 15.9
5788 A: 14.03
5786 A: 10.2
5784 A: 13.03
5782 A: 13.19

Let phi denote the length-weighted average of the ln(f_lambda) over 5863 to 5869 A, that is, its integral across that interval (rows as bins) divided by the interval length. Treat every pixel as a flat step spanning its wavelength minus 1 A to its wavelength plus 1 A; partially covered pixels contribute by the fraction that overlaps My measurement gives 2.61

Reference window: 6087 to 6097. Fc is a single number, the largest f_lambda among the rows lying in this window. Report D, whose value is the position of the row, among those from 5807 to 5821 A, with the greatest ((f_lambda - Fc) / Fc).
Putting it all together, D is 5808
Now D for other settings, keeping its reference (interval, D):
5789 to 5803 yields 5802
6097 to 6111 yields 6106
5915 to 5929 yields 5926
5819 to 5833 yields 5826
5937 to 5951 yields 5950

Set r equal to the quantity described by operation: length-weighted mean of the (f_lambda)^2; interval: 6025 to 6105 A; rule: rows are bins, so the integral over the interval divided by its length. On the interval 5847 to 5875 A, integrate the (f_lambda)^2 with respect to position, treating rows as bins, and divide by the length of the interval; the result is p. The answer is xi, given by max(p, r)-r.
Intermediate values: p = 206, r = 203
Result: 4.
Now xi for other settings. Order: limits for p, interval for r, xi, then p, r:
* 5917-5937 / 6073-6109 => 24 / 206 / 182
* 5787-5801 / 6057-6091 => 2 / 211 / 209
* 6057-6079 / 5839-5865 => 0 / 202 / 216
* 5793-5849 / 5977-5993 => 30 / 219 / 189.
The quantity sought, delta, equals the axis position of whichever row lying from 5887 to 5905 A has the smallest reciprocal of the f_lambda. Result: 5888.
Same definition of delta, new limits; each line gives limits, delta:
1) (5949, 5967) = 5966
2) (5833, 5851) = 5846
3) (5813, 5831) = 5826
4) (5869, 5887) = 5882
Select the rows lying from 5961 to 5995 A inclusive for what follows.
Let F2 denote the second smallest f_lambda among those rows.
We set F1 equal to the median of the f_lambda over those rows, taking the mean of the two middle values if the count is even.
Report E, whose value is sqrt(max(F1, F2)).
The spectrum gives 3.76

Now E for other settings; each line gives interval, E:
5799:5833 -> 3.82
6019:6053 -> 3.85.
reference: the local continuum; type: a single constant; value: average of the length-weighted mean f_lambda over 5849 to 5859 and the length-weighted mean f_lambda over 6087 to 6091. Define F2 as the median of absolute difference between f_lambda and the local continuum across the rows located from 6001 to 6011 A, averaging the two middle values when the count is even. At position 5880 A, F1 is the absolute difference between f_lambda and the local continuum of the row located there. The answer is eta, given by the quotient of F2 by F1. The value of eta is 1.1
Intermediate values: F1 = 1.0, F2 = 1.05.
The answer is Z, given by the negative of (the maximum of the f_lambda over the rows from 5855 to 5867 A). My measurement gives -15.6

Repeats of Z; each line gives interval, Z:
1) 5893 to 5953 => -15.7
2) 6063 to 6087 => -20.8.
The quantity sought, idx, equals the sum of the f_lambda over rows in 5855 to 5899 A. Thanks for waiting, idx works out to 297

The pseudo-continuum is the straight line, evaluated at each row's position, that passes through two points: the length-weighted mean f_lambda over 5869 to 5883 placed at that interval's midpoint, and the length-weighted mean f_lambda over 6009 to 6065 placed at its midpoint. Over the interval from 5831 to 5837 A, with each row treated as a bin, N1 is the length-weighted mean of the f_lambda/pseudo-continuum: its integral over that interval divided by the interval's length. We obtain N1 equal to 0.97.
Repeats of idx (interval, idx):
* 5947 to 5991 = 306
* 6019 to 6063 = 323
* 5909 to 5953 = 308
